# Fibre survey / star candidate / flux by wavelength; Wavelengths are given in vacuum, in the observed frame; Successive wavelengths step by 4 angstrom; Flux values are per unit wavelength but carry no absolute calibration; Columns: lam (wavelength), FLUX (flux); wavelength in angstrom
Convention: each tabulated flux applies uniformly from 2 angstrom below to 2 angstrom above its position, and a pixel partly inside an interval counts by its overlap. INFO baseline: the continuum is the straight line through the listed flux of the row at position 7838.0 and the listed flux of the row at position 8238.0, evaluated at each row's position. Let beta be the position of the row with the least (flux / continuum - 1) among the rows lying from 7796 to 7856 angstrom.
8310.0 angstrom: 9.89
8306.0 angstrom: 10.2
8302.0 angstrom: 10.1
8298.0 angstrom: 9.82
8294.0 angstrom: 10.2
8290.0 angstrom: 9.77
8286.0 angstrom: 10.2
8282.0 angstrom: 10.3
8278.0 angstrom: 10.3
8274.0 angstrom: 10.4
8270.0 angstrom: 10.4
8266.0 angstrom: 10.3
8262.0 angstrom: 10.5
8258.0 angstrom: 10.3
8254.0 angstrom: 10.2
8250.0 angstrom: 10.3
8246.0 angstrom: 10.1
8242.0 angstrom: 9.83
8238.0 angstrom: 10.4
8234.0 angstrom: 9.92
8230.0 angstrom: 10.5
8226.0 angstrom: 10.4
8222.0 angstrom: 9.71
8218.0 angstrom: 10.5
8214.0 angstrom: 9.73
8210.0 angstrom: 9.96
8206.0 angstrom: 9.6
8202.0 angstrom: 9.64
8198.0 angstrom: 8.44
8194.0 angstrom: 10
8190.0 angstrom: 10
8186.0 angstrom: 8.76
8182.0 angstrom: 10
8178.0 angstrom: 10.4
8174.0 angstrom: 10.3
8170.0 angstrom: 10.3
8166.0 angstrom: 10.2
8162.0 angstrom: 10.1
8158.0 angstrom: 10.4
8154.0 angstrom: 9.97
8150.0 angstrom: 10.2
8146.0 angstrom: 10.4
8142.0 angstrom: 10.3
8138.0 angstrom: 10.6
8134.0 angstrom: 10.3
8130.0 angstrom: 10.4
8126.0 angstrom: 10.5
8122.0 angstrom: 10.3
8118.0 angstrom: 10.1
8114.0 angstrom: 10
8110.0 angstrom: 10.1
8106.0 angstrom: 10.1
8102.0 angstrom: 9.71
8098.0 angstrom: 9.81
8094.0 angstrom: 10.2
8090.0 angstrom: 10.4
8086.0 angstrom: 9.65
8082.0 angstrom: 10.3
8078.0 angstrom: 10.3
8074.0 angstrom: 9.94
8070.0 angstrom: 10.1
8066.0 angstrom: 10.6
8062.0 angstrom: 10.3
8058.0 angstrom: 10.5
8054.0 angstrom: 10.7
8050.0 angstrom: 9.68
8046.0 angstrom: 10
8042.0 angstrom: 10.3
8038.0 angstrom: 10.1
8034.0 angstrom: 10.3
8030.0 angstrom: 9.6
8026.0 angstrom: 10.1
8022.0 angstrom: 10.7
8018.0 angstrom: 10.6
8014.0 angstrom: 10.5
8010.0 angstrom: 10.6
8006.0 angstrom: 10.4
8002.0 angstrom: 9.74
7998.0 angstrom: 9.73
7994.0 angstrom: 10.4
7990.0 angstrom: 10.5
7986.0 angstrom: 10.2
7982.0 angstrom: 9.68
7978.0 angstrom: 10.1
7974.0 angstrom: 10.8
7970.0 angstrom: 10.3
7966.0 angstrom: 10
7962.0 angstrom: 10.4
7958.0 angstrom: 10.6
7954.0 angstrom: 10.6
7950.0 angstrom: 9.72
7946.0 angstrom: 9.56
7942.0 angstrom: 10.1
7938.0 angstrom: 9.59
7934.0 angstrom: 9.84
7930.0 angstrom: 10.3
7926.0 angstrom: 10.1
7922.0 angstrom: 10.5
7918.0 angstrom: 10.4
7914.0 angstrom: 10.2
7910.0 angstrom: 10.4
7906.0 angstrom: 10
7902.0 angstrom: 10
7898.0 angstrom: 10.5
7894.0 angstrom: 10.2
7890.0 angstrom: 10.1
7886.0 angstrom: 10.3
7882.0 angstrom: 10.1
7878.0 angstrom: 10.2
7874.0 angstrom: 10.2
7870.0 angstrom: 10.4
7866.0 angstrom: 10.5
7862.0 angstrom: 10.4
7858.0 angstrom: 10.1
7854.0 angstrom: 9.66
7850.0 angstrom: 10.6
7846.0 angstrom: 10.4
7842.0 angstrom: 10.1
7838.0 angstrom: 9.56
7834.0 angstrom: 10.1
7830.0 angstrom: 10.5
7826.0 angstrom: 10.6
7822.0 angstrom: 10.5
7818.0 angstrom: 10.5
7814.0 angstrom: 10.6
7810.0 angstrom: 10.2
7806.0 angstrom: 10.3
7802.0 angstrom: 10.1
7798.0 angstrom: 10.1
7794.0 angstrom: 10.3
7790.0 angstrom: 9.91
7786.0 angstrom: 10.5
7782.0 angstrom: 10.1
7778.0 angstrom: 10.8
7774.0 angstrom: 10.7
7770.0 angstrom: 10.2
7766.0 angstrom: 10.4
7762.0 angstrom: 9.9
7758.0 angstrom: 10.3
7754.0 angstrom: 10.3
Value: 7838.0 angstrom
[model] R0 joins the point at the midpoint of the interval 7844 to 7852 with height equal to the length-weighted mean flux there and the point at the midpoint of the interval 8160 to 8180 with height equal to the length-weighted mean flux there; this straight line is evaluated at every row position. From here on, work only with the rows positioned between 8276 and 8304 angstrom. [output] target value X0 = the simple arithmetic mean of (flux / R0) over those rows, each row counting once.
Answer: 0.993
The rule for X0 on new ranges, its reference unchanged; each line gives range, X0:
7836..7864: 0.964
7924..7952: 0.948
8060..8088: 0.984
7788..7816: 0.970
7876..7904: 0.974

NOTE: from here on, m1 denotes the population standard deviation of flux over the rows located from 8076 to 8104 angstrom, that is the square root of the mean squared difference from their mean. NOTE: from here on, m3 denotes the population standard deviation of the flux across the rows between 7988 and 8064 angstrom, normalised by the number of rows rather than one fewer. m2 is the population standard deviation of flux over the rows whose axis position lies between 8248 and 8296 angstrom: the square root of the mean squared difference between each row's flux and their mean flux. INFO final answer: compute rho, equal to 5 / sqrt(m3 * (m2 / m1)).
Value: 11.1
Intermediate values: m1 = 0.29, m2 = 0.17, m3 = 0.35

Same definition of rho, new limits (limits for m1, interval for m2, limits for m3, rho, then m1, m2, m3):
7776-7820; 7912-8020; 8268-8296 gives 9.4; 0.25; 0.35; 0.20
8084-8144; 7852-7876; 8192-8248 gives 6.9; 0.27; 0.28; 0.51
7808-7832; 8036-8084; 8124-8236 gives 5.0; 0.13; 0.28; 0.49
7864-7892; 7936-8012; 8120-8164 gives 7.3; 0.14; 0.38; 0.17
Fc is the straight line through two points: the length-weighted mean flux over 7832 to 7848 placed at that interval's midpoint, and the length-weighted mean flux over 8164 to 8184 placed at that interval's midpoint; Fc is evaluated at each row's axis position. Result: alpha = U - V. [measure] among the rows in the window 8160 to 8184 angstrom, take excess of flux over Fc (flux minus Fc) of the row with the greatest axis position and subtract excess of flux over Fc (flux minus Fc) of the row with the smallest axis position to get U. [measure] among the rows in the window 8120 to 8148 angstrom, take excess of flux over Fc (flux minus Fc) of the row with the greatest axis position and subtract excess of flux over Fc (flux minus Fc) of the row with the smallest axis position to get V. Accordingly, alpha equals -0.20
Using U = -0.1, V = 0.1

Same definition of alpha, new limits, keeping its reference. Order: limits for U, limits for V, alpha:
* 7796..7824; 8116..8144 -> 0.20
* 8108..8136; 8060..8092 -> 0.10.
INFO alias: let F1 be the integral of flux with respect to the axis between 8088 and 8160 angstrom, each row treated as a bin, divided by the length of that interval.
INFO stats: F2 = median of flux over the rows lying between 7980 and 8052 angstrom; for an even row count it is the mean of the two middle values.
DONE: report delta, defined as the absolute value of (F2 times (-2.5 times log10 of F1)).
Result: 25.9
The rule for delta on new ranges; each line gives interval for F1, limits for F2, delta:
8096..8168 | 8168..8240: 25.2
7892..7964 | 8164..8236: 25.2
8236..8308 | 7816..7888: 26.1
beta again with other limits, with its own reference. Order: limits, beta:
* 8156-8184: 8182.0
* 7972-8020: 7982.0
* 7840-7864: 7854.0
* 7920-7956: 7946.0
